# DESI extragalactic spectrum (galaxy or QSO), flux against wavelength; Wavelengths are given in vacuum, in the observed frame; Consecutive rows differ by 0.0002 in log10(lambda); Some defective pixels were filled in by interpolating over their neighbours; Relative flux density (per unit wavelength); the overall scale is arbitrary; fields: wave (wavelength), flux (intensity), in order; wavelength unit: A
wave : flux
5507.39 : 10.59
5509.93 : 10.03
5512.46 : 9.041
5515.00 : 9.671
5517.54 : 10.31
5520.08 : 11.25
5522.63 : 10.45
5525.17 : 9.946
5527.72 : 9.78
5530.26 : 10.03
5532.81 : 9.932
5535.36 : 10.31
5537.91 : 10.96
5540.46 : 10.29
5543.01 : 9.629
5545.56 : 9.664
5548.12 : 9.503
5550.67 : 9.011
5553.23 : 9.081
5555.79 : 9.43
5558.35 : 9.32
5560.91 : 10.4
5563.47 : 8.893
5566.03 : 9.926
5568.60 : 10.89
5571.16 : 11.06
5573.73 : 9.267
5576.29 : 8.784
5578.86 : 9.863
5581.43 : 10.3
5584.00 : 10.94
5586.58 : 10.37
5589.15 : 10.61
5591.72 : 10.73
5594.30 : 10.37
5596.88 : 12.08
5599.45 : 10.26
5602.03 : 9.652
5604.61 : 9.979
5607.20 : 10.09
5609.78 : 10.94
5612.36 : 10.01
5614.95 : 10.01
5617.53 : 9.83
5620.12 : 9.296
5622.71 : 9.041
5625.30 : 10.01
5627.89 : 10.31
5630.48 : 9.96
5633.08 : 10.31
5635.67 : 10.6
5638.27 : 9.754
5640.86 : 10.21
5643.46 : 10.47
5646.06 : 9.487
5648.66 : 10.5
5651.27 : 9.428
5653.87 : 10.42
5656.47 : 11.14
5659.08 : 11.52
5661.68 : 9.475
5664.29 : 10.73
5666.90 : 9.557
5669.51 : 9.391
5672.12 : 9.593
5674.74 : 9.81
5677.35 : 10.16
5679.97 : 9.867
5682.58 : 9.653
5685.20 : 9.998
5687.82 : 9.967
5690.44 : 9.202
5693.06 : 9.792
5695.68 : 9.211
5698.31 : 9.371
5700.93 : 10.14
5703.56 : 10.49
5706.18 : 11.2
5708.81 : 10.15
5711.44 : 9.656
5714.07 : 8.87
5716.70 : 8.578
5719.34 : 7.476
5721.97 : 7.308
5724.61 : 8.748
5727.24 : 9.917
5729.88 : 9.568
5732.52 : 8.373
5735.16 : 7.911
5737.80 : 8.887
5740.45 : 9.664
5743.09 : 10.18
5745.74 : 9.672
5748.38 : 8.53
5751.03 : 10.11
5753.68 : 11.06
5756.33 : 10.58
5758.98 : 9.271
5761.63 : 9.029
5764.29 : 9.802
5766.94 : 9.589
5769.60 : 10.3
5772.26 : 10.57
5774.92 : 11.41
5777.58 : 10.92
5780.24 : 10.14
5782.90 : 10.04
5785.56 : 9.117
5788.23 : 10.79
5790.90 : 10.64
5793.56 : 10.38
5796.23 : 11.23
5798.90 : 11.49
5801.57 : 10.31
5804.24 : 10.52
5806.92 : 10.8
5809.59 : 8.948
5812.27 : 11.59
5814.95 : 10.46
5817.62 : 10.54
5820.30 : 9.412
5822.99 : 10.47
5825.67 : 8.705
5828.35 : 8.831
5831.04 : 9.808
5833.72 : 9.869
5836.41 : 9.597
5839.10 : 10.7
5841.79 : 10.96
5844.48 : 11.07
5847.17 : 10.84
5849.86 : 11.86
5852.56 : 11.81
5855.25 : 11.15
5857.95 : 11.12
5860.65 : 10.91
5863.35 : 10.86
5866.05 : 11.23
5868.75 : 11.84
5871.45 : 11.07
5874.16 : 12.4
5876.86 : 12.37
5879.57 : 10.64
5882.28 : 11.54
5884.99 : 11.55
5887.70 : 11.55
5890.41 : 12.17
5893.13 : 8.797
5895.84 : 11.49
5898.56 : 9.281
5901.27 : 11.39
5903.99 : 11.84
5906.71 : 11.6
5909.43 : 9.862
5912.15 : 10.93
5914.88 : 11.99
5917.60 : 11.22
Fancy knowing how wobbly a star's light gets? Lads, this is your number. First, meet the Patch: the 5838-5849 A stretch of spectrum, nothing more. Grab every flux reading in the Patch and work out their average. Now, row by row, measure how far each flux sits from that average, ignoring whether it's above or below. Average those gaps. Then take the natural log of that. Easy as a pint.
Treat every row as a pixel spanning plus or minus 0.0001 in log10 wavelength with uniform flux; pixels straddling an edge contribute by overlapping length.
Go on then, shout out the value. -2.1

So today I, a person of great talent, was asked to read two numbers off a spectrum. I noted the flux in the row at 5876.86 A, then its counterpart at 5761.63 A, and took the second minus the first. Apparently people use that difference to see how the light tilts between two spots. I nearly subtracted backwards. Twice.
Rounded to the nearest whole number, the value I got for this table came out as -3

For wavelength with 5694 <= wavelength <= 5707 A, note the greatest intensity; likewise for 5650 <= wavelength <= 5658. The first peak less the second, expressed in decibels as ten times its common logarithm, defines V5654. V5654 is -12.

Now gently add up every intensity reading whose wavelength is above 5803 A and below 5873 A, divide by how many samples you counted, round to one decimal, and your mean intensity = 10.6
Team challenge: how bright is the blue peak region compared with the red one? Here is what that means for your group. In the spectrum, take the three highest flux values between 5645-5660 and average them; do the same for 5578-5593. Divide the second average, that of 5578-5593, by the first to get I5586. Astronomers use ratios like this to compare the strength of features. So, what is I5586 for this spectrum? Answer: 0.97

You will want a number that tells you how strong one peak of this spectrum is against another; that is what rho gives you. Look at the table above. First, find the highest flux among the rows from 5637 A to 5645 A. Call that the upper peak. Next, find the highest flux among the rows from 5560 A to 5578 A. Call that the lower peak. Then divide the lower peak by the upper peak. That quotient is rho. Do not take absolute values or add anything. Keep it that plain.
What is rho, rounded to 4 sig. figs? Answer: 1.056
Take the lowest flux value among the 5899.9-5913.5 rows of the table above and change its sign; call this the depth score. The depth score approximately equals -9.9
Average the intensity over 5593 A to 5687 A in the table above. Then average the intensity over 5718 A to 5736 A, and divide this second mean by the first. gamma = 0.84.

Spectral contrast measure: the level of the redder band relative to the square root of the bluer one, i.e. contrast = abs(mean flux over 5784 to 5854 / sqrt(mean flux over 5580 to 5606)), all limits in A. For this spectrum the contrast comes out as 3.21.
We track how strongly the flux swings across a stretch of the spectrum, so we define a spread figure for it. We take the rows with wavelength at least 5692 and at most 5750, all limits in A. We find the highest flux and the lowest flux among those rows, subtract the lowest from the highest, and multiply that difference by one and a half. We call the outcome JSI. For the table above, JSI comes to 5.8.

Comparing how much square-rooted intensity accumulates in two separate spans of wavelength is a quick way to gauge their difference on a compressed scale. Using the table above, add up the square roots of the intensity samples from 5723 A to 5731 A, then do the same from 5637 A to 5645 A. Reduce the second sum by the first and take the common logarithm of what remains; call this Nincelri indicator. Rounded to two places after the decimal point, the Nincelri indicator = -0.45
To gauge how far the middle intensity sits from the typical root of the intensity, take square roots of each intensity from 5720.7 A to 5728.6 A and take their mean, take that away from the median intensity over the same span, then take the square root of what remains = 2.41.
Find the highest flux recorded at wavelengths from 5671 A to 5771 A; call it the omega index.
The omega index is 11.2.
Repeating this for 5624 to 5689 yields 11.52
